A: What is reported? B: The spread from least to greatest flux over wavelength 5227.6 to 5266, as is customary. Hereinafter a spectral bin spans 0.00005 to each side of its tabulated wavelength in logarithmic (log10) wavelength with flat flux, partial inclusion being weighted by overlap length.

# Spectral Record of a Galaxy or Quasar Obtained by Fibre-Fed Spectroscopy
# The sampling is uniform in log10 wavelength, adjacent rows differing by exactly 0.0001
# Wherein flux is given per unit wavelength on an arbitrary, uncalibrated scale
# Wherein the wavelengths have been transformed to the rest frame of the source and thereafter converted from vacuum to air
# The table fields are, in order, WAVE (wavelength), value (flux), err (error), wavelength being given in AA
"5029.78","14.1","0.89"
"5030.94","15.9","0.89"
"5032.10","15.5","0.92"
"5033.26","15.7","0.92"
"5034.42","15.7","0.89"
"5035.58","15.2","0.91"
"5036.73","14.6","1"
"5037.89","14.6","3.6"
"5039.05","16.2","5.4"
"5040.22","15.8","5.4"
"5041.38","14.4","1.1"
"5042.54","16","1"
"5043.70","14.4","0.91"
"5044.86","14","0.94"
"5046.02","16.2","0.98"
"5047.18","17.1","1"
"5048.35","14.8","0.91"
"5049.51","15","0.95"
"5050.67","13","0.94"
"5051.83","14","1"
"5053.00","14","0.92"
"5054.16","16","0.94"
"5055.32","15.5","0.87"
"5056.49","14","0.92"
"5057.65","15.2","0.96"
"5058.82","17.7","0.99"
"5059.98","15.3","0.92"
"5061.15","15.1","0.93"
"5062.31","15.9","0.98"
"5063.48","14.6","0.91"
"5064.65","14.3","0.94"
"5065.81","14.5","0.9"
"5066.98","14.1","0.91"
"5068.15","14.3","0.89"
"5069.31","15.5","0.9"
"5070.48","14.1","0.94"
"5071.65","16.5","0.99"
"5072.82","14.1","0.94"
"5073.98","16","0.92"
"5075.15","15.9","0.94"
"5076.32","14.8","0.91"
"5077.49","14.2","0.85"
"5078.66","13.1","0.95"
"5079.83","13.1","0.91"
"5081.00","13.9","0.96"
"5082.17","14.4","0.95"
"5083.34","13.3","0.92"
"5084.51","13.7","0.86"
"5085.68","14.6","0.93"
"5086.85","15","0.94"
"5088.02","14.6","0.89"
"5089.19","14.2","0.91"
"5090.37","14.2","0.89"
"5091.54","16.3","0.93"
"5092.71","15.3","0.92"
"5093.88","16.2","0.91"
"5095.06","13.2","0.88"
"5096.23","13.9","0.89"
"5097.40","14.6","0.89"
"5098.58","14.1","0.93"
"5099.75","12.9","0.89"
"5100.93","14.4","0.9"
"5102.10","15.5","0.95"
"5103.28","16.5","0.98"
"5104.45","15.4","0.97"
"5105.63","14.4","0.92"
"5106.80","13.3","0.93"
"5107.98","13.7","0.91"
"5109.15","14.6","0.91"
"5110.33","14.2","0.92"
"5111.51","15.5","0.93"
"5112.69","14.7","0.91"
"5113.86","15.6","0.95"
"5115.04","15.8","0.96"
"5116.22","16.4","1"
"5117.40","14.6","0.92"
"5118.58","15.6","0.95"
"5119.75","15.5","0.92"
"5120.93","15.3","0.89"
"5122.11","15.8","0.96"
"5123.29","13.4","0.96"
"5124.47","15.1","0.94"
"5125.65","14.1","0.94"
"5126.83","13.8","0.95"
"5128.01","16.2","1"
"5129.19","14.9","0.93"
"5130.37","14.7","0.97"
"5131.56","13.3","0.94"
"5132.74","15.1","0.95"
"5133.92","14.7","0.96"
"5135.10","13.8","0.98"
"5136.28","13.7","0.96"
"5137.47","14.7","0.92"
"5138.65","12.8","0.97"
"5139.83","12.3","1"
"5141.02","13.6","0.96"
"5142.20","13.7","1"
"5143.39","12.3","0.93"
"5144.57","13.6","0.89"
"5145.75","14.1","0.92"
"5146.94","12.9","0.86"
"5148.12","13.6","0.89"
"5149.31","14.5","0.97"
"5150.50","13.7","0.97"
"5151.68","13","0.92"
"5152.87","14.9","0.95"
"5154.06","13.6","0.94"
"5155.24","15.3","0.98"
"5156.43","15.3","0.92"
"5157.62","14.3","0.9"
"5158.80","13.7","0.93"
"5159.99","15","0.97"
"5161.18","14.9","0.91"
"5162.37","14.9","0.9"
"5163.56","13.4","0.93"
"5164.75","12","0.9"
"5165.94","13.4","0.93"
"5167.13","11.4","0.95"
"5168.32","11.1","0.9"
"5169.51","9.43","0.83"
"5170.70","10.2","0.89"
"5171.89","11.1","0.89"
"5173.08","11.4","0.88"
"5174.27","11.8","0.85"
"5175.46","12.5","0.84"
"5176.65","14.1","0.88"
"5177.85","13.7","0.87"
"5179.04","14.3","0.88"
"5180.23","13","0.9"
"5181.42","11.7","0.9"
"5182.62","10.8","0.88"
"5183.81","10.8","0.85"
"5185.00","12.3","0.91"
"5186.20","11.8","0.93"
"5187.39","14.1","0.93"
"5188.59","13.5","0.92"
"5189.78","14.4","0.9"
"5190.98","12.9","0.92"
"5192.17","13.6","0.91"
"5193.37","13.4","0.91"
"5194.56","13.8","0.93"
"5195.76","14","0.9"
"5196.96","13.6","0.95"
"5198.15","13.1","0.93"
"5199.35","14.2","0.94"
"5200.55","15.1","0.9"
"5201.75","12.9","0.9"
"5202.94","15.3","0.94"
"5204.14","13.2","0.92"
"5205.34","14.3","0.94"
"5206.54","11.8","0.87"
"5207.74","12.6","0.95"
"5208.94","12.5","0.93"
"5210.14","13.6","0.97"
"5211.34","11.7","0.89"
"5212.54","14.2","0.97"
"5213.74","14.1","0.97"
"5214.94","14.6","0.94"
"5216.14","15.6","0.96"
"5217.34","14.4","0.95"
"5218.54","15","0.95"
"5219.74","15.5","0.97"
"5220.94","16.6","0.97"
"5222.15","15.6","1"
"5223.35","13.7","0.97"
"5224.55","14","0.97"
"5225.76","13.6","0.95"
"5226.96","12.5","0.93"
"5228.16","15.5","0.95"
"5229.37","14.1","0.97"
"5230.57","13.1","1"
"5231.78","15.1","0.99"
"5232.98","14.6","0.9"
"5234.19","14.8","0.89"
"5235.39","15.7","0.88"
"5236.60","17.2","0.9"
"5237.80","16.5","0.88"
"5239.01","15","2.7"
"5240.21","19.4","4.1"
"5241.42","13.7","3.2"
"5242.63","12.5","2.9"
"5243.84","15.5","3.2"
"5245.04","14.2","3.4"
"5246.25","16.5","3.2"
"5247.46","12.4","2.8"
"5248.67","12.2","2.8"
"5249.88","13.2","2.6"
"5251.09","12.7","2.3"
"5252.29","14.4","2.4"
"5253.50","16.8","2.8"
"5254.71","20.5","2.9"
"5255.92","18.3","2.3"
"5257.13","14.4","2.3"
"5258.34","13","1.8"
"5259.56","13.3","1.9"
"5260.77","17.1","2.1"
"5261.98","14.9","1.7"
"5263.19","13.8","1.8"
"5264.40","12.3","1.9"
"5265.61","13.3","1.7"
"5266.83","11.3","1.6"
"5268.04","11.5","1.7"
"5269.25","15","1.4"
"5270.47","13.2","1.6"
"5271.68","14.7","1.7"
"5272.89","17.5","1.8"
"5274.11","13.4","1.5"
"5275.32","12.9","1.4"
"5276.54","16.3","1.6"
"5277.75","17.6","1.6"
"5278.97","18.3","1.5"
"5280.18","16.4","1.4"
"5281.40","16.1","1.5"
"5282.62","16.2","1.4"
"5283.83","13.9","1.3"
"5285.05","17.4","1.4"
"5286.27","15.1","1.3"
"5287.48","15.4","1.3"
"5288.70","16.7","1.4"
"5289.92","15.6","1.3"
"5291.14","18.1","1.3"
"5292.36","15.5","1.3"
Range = 8.3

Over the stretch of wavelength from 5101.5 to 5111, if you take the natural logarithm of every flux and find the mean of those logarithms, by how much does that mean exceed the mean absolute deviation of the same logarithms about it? 2.63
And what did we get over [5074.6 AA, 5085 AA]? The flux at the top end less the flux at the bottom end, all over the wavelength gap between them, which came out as -0.24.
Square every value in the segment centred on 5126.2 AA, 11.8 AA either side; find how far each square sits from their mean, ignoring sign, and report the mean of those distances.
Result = 22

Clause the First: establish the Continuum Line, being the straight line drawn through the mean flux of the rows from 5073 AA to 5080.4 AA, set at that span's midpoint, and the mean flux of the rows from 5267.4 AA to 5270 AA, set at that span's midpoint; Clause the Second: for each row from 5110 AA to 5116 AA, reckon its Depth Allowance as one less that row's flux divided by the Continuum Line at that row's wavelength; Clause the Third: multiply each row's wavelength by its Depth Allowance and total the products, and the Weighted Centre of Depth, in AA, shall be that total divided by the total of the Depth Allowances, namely 5113.6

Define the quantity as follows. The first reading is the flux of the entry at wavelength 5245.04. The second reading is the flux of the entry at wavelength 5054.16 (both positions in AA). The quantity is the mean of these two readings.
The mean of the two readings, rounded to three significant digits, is 15.1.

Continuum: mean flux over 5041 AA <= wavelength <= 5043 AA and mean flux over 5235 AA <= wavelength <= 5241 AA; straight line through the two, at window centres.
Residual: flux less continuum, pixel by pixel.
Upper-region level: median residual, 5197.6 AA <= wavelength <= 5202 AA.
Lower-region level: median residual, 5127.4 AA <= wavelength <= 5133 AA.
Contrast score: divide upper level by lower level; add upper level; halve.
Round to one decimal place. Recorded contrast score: 0.0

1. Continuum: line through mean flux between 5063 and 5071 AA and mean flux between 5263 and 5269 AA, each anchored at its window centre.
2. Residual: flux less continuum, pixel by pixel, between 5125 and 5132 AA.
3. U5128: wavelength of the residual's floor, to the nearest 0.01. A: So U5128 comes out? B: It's 5131.56 AA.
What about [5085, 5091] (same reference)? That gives 5089.19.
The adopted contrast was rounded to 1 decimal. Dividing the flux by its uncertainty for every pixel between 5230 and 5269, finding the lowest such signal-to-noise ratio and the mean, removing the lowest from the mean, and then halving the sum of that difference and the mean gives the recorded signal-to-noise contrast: 6.3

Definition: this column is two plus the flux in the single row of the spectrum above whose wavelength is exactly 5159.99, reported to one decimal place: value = 17.0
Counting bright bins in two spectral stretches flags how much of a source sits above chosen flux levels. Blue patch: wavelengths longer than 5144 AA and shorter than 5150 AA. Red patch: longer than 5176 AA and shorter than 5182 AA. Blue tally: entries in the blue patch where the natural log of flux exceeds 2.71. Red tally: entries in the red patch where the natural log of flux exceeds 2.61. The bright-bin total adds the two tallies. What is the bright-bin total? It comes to 3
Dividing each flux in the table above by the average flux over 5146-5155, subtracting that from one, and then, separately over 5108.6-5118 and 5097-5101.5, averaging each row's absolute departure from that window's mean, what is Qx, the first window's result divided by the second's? 1.2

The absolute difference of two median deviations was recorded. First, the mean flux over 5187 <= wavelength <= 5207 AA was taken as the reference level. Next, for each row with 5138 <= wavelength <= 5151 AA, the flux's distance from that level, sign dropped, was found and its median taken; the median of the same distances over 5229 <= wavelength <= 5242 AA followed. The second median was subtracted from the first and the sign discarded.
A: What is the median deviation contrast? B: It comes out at 0.9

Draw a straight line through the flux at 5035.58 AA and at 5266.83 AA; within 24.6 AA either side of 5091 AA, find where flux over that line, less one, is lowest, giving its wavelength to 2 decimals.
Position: 5078.66 AA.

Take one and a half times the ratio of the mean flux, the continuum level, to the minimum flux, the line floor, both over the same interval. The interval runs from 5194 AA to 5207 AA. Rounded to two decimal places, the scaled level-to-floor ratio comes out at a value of 1.75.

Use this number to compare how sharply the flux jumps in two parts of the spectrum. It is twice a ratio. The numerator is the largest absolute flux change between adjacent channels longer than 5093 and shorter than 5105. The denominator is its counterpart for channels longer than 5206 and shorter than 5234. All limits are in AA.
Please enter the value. 2.0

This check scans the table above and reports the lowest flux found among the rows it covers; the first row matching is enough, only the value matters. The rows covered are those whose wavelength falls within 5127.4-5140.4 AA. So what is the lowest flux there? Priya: 12.3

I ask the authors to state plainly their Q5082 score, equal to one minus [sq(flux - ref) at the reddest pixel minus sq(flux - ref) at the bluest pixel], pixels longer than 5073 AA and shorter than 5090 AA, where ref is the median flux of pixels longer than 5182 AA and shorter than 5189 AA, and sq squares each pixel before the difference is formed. 12.0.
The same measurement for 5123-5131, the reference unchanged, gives -4.2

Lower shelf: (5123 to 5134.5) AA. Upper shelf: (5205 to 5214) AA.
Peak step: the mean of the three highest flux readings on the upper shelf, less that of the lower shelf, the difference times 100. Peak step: -127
